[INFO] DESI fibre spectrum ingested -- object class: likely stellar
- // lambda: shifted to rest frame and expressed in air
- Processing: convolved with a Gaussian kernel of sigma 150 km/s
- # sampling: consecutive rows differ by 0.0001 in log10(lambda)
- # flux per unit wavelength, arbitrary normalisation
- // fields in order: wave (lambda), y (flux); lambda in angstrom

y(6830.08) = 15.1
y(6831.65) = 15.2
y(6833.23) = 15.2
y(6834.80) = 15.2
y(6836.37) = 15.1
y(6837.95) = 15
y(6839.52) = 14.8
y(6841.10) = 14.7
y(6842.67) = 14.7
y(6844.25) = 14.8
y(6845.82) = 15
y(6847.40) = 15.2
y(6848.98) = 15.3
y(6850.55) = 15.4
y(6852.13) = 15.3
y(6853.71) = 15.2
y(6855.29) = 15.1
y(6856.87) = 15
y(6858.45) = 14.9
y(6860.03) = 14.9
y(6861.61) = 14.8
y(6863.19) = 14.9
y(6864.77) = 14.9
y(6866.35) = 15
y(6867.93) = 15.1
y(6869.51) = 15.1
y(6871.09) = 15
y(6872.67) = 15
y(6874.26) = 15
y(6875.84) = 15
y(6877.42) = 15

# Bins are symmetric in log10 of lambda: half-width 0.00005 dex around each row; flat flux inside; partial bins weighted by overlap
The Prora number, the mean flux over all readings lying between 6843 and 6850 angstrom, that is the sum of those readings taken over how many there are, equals 15.1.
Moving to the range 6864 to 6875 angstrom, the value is 15.0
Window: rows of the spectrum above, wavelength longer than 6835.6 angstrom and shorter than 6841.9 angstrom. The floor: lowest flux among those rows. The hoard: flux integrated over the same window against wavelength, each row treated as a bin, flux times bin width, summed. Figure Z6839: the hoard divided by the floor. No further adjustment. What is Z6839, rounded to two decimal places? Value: 6.38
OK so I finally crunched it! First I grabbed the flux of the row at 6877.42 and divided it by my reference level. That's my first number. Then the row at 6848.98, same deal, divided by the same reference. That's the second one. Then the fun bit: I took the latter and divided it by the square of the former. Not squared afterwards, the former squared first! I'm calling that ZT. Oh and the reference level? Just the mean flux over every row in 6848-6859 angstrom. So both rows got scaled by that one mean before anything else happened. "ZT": 1.03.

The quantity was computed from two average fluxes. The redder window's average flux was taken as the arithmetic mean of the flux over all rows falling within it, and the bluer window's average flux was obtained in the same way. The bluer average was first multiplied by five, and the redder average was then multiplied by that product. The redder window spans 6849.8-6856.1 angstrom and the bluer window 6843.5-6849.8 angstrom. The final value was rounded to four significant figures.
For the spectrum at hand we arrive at 1149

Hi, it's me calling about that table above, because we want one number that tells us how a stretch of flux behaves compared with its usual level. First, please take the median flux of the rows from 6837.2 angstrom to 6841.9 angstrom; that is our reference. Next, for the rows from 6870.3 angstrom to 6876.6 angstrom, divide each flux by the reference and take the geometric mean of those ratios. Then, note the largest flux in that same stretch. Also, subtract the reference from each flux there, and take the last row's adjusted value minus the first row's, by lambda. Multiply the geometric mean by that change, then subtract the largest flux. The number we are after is -15.0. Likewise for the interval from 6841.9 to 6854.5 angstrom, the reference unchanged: -14.9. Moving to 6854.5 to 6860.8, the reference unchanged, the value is -15.3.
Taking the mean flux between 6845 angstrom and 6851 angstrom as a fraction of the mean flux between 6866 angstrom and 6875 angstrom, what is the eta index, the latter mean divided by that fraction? 14.8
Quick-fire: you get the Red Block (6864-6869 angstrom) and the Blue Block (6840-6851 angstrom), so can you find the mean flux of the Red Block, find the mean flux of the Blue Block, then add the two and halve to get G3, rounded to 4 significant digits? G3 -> 15.01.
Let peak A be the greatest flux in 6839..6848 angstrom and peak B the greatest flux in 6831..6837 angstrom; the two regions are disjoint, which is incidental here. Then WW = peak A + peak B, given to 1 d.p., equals 30.4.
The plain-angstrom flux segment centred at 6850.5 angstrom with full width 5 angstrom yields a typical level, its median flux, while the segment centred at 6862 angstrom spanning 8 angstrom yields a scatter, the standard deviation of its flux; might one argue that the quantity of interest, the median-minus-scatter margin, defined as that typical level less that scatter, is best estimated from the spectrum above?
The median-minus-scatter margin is 15.3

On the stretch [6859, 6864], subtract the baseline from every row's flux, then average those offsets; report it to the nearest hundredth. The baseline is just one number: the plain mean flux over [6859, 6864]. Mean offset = 0.00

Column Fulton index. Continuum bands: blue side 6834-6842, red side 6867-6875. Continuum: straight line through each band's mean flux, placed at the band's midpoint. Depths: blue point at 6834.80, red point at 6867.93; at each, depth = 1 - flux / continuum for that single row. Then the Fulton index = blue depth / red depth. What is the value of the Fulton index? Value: 4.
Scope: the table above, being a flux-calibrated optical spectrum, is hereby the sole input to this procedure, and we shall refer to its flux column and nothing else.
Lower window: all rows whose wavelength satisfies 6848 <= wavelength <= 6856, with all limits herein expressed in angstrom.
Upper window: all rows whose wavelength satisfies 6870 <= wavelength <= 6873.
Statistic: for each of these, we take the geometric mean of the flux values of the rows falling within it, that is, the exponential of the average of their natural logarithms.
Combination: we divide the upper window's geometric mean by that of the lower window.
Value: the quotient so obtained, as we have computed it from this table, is 0.98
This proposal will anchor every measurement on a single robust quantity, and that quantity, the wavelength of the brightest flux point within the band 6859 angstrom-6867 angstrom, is 6866.35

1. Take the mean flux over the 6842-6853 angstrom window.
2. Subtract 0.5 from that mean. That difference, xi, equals 14.60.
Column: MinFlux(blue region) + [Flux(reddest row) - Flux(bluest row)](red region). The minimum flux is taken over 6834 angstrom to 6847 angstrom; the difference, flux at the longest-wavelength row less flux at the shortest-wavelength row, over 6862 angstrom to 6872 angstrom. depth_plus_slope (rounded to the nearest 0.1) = 14.8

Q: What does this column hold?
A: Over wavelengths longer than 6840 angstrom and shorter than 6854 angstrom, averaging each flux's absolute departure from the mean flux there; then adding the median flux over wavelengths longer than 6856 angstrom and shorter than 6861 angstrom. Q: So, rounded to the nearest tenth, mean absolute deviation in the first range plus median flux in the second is 15.1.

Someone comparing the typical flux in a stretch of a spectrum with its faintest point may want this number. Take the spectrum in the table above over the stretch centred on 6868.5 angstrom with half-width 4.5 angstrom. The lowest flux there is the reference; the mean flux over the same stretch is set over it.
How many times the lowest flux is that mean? 1.01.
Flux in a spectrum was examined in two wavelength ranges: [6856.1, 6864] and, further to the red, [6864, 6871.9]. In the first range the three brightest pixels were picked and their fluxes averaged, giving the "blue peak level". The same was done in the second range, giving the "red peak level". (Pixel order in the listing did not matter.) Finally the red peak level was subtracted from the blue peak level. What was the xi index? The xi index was -0.1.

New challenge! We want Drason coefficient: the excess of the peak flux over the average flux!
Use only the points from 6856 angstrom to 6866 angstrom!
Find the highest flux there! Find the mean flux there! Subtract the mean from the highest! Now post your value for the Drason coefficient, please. 0.10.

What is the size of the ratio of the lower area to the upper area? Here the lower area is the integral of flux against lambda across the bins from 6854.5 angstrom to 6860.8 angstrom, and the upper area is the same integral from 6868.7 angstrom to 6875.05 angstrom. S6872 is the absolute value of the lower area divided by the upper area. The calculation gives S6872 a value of 0.99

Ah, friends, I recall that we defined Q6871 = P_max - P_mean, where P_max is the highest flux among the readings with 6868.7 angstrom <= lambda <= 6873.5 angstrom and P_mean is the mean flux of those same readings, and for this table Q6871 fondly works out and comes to 0.07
